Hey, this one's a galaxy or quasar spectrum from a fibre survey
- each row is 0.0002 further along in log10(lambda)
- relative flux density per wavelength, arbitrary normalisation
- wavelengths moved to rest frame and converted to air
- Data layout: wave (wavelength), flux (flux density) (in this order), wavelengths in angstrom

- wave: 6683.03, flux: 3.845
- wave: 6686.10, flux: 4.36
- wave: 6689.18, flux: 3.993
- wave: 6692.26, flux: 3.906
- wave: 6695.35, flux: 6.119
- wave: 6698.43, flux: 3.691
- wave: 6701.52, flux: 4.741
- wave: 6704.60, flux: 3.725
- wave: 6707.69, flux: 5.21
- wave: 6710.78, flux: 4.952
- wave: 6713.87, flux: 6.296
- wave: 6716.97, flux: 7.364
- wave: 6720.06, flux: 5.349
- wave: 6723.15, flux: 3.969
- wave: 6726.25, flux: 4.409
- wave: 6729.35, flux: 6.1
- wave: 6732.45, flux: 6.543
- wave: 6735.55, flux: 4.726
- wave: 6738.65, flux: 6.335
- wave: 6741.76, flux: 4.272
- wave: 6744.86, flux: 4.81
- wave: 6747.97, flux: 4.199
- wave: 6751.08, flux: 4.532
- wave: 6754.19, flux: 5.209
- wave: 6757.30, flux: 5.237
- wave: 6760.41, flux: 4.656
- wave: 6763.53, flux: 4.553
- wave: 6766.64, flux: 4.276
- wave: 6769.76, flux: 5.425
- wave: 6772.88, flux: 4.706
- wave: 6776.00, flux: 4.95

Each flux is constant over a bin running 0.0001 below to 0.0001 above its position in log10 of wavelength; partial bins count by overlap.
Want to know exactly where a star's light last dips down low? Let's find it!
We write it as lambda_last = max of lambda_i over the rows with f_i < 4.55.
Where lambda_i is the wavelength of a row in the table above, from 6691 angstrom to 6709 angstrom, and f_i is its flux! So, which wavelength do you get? 6704.60 angstrom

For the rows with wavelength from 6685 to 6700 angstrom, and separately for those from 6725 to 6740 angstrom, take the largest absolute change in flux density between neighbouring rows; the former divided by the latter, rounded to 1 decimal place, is 1.3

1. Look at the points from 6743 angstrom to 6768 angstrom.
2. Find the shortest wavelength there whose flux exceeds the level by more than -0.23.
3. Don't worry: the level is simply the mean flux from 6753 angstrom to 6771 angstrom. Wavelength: 6744.86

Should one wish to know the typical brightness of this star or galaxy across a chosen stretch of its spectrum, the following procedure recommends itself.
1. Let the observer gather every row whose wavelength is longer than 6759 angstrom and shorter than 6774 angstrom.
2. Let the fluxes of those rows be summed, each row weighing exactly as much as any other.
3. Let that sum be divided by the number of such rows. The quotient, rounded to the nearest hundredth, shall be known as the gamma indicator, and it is 4.72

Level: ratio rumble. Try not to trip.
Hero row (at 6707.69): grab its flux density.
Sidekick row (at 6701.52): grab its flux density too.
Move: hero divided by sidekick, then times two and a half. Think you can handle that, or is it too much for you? 2.75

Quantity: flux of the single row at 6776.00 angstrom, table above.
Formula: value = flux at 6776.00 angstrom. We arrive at 4.95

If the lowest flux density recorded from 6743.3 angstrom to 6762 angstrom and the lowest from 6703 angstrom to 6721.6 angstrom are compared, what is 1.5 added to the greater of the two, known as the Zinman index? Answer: 5.70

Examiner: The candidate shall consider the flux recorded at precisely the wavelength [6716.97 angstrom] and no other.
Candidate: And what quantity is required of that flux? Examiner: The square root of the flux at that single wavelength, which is 2.71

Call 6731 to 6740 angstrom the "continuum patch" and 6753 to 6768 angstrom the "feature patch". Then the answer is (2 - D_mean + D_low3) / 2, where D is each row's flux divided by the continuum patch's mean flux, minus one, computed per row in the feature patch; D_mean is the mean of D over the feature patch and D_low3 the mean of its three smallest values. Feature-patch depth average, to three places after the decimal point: 0.975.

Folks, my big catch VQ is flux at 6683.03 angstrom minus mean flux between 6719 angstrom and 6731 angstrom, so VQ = -1.11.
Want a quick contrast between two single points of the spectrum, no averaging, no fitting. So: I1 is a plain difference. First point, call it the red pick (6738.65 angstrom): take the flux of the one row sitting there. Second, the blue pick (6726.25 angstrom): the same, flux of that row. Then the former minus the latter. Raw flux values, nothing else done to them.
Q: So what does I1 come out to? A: 1.9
